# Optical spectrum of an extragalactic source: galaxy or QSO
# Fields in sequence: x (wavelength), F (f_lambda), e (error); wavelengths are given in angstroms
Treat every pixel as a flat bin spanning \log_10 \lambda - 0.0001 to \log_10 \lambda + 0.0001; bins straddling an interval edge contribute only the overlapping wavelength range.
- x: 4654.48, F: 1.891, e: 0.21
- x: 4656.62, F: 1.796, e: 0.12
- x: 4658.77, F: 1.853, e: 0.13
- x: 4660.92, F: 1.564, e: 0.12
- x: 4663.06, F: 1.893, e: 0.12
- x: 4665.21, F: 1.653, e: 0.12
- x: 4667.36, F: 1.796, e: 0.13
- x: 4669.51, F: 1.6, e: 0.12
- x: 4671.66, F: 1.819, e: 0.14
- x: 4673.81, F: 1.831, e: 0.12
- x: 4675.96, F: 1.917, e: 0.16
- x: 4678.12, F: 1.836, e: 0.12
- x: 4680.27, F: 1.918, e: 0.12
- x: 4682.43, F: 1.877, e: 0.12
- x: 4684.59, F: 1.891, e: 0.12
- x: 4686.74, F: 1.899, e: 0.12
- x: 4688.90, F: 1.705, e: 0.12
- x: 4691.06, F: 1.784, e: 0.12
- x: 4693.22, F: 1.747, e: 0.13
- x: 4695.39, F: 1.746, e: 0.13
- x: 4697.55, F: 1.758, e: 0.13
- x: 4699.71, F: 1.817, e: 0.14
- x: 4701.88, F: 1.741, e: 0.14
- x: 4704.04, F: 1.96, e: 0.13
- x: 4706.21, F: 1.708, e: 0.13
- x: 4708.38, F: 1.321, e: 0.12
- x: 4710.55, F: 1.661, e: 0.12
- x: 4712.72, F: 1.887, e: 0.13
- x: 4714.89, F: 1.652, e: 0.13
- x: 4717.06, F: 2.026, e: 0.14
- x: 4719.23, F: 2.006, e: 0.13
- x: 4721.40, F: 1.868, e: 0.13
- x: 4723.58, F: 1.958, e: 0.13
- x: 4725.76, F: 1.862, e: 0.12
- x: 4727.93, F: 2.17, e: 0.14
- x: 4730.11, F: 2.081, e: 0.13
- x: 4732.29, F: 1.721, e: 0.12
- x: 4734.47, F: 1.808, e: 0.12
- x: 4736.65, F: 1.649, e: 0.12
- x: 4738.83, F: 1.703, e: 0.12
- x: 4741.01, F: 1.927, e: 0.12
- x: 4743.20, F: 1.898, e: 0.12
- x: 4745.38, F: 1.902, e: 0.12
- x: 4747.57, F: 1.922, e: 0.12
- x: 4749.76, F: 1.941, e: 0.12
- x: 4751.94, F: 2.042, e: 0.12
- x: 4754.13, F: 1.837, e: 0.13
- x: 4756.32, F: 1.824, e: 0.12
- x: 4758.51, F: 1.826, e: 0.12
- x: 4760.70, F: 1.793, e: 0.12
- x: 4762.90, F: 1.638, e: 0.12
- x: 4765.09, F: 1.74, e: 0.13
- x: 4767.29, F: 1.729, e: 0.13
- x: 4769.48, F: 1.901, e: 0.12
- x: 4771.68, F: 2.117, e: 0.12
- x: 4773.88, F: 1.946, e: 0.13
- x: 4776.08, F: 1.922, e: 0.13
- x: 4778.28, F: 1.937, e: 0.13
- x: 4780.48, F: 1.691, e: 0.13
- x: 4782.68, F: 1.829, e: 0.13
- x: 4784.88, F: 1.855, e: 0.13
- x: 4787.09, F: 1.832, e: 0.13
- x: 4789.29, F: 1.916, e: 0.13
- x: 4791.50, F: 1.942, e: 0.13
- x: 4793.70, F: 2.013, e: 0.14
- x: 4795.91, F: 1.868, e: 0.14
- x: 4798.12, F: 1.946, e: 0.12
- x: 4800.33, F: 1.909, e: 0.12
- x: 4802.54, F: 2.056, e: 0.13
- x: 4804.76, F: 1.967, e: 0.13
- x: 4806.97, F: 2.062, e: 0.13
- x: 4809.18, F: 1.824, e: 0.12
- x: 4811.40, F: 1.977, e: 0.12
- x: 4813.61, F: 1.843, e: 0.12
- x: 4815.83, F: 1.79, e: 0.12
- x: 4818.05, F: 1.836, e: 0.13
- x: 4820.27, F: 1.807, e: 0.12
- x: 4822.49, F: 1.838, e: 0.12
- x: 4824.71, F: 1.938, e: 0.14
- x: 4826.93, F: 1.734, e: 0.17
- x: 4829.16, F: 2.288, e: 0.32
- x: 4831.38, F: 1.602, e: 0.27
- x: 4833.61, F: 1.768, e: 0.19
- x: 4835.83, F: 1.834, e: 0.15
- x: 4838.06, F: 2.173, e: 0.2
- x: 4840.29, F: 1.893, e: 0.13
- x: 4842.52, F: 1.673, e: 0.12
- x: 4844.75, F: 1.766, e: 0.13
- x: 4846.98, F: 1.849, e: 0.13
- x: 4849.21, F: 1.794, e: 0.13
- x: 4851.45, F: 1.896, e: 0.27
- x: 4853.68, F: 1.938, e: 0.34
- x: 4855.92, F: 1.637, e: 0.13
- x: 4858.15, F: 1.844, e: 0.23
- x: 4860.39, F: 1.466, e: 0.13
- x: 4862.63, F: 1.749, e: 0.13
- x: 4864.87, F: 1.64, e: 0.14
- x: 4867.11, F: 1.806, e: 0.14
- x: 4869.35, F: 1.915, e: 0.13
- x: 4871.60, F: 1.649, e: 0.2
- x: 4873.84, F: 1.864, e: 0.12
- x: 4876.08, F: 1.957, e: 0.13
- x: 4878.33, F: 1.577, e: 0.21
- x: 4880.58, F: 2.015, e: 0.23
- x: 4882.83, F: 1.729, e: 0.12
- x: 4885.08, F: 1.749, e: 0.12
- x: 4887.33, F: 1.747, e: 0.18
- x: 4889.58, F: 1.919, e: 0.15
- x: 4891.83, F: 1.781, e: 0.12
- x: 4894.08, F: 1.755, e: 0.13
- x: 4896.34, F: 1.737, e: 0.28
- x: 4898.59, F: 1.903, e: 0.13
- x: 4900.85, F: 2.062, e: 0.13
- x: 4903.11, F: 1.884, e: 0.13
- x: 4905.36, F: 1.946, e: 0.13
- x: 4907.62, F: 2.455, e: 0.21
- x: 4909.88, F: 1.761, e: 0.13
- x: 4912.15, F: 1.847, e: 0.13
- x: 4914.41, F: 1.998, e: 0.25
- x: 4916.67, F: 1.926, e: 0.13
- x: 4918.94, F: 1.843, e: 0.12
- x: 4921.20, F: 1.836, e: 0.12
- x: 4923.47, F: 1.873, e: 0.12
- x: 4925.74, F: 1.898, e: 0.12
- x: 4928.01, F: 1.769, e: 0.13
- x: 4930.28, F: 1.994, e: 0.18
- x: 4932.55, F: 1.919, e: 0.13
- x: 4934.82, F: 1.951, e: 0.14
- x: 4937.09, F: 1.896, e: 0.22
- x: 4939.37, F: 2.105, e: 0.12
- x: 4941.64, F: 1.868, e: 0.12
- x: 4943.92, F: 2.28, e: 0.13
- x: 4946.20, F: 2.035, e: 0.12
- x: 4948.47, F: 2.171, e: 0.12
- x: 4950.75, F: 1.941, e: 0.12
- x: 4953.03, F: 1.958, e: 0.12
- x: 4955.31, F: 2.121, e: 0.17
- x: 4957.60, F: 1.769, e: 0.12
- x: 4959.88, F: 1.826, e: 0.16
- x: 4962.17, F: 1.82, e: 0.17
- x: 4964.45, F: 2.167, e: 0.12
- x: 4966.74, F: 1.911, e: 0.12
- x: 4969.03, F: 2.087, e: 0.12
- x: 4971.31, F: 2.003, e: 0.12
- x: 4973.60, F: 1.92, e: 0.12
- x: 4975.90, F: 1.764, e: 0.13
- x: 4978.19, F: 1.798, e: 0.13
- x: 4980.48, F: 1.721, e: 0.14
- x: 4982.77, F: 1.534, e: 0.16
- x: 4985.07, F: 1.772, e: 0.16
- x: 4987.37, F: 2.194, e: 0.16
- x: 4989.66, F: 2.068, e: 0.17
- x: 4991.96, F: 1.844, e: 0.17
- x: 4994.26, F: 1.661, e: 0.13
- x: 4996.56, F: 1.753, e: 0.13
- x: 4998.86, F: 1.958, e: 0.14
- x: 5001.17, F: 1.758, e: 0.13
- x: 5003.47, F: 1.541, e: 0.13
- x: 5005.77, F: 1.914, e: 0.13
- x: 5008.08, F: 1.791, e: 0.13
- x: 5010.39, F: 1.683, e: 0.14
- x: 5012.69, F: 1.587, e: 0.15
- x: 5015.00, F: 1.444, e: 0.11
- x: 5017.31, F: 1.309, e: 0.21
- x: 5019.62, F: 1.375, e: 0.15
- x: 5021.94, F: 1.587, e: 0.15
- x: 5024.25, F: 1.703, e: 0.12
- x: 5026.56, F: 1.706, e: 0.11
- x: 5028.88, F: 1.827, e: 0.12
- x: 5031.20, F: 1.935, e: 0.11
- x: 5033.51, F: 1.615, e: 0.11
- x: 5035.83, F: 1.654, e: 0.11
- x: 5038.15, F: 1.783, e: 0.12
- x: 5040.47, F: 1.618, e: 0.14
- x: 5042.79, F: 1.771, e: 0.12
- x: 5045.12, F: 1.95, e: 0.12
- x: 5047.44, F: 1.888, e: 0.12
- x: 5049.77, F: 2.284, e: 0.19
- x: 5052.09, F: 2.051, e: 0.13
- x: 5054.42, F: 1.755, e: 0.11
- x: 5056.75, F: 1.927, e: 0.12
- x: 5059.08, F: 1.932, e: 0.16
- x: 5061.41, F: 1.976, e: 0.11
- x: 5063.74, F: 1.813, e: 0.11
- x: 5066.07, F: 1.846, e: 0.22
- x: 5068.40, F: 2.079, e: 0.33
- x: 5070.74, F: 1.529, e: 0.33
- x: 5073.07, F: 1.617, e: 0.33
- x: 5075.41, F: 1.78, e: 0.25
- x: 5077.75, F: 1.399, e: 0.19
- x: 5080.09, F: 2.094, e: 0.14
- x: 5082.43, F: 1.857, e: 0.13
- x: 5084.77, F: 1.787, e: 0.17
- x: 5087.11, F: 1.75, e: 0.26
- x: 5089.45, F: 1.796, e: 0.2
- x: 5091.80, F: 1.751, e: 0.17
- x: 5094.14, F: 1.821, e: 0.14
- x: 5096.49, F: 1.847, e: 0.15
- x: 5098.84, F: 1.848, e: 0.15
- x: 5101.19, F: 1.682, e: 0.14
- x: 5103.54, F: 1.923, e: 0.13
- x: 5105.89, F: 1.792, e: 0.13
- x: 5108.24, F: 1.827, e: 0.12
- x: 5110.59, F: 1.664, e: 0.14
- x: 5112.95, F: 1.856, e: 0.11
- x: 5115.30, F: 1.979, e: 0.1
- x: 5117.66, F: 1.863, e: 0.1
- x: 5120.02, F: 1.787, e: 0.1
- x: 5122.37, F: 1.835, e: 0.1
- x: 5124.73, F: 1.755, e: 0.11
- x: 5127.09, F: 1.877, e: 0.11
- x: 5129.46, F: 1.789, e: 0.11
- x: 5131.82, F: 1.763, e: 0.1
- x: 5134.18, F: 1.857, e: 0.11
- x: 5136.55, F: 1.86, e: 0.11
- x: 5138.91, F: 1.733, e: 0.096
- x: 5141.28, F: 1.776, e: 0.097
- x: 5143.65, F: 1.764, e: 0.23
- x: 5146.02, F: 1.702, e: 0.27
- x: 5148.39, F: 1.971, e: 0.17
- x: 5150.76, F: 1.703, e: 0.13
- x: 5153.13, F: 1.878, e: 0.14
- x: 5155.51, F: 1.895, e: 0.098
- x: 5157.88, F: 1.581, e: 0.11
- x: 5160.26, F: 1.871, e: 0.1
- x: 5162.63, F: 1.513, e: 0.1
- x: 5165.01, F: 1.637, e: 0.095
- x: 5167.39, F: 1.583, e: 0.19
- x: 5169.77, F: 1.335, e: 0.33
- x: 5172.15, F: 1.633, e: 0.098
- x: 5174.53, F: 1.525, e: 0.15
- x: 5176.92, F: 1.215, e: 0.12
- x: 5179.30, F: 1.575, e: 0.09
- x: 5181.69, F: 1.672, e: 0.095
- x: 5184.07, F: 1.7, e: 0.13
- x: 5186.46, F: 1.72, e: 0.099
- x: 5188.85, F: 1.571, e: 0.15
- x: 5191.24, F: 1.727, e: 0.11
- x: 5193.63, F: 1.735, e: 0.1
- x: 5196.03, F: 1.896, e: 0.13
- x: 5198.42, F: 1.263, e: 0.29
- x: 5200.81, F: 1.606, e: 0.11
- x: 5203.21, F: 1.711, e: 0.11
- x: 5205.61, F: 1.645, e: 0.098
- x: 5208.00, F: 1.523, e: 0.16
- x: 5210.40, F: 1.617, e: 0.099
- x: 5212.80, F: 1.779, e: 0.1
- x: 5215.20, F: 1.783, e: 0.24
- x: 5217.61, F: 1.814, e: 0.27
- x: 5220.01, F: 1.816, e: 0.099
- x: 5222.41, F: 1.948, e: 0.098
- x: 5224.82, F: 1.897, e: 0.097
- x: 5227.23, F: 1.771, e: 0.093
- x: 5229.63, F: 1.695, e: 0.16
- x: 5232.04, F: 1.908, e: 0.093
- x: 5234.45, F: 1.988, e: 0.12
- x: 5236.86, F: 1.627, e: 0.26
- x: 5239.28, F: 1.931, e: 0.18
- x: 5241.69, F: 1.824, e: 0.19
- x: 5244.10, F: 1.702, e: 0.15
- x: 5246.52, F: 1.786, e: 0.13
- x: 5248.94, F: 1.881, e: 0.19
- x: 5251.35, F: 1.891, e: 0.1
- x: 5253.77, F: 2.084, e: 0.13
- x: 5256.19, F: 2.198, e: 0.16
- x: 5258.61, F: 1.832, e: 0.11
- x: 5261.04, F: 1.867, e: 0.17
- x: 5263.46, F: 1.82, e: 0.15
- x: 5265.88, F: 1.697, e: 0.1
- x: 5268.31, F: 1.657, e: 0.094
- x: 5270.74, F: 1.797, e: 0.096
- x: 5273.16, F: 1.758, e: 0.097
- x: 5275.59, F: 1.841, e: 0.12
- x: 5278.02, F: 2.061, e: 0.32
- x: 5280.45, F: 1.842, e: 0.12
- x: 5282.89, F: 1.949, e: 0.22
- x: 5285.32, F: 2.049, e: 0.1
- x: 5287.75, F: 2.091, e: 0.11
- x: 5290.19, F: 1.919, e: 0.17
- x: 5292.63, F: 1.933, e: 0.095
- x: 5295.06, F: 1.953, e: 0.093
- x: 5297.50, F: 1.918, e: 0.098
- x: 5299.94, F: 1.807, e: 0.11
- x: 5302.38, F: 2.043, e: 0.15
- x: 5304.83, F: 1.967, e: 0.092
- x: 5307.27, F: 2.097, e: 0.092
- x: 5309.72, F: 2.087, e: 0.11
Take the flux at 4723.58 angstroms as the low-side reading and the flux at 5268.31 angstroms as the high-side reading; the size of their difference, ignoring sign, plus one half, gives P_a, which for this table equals 0.80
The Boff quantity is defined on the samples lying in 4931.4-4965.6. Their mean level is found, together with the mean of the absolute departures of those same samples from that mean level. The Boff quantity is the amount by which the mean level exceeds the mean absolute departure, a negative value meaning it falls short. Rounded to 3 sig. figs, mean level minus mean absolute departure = 1.86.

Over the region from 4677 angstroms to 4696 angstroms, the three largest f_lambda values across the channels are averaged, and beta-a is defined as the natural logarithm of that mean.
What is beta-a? 0.64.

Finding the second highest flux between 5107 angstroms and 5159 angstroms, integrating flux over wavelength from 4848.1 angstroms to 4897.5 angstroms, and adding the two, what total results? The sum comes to 89.9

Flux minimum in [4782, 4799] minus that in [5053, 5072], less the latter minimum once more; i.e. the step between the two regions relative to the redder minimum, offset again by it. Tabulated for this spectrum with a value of -1.2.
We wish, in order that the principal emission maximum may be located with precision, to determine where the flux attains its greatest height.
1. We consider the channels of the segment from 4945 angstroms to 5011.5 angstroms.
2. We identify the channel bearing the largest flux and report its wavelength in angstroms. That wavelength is 4987.37 angstroms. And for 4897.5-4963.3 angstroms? 4907.62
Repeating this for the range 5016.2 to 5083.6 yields 5049.77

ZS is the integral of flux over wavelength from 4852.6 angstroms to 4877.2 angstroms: 44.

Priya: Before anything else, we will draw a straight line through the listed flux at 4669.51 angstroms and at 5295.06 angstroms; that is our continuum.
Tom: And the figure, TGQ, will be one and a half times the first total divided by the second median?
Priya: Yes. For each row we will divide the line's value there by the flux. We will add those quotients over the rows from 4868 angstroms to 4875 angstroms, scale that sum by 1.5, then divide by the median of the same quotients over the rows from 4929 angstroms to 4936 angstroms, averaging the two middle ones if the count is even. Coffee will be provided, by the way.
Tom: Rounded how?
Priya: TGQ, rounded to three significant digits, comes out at 4.77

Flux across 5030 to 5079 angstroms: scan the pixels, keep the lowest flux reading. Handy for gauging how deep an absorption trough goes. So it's 1.399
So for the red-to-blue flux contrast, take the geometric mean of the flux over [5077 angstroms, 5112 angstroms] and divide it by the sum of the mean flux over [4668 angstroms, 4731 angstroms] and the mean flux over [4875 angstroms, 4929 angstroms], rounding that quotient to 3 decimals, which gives 0.482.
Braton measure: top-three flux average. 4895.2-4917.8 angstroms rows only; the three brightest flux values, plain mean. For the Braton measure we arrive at 2.17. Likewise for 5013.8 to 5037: 1.82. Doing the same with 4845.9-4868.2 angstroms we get 1.89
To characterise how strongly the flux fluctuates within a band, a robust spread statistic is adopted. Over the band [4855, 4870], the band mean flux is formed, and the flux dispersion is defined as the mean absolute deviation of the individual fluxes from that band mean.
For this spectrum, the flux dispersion 0.12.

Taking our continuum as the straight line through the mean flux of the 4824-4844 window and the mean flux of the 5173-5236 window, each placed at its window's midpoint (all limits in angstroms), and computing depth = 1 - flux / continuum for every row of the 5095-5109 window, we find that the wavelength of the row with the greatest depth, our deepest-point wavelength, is 5101.19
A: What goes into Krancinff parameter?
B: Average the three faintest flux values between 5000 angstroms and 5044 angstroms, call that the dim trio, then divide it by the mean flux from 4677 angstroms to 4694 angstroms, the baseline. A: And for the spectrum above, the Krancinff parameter 0.75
